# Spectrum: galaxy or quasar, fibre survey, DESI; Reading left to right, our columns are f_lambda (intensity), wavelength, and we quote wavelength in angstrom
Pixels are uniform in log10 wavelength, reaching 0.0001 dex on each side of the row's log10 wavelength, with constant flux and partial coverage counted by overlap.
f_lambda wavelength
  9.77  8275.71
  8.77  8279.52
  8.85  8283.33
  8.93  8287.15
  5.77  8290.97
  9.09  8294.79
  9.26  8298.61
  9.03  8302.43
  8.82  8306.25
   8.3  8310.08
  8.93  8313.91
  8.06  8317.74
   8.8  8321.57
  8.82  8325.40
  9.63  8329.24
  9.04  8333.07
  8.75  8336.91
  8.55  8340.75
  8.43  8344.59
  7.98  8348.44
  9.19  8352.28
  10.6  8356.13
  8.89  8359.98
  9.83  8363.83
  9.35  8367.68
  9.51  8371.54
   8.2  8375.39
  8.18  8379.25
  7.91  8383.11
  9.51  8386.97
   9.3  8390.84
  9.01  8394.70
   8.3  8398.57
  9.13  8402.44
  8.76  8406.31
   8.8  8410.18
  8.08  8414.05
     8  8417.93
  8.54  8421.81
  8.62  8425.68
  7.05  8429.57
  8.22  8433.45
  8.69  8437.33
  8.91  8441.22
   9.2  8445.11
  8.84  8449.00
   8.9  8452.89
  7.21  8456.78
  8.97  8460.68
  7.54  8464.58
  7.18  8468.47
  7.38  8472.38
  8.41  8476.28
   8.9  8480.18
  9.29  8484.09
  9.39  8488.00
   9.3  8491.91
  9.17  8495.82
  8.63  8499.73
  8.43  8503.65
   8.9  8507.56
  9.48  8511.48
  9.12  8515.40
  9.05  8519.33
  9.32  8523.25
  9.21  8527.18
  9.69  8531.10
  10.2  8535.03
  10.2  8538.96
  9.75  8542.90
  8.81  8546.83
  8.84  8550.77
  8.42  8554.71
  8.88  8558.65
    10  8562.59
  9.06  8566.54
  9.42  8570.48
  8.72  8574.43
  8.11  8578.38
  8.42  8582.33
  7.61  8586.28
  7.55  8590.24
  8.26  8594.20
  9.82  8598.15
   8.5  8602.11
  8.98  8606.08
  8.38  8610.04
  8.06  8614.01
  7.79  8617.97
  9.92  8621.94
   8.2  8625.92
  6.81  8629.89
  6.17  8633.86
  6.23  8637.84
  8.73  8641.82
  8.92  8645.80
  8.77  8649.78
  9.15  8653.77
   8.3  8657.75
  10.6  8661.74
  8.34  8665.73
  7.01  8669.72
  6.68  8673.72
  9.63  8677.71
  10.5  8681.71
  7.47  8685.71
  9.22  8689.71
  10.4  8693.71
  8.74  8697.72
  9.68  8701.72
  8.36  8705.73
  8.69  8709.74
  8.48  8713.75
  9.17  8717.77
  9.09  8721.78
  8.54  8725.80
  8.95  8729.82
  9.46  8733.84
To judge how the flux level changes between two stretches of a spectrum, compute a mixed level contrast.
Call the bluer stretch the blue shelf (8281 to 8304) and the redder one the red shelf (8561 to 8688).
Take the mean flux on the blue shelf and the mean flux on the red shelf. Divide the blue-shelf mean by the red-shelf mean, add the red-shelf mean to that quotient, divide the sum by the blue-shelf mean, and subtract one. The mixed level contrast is 0.11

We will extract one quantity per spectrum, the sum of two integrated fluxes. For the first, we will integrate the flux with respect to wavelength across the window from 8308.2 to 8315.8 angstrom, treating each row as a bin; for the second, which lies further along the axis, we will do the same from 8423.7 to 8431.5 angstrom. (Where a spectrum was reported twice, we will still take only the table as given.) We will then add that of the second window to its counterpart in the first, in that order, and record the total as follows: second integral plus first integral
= 127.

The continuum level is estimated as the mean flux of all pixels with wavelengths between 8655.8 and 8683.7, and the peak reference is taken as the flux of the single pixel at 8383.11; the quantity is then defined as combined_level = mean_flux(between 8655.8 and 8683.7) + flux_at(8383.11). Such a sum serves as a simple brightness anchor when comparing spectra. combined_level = 16.6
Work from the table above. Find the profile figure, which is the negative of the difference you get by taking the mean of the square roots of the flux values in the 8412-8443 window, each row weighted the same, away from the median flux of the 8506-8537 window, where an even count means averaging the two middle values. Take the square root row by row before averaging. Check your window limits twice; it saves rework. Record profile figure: -6.39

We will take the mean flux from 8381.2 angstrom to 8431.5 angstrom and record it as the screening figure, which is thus 8.54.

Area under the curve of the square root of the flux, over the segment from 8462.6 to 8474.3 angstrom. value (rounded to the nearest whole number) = 32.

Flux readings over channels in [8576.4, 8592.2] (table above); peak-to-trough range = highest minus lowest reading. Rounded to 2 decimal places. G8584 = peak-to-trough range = 0.87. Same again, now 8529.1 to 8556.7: 1.78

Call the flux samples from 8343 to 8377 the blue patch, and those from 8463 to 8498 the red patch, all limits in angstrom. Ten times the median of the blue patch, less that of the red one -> 83.0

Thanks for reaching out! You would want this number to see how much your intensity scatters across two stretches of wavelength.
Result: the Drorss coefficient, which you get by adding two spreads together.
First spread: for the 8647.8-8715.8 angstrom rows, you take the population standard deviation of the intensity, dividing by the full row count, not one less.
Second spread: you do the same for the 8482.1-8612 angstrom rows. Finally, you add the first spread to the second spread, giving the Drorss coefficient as 1.8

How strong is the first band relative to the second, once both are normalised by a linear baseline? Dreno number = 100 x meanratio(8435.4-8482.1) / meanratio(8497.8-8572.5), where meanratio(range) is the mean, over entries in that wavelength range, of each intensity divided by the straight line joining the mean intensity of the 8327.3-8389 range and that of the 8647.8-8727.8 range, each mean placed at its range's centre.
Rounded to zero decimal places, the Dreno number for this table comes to 90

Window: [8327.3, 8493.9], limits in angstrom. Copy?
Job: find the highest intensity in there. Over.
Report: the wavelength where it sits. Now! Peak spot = 8356.13 angstrom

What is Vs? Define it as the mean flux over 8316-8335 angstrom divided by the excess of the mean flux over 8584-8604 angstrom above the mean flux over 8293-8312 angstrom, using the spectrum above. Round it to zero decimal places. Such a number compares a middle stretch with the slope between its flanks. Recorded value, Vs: -16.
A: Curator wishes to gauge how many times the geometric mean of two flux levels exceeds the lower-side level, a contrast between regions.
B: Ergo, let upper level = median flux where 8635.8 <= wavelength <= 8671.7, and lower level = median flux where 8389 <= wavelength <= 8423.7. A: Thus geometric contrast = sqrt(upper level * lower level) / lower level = 1.00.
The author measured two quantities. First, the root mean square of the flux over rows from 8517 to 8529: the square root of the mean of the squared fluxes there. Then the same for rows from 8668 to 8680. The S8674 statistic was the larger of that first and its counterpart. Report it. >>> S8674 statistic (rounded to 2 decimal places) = 9.19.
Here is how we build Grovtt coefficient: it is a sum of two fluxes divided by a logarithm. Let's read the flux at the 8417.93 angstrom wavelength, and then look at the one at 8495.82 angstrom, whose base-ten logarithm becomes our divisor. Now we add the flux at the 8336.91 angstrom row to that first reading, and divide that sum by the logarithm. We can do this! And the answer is 17.4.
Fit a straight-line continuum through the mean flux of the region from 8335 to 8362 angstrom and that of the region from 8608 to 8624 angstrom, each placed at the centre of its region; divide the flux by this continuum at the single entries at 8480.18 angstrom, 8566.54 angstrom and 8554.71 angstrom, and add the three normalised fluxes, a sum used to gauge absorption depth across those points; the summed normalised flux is 3.05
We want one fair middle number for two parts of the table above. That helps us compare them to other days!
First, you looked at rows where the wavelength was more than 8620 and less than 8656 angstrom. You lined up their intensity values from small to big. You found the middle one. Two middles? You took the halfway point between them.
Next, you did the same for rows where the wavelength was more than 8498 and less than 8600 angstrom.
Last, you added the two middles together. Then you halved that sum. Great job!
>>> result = 8.85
